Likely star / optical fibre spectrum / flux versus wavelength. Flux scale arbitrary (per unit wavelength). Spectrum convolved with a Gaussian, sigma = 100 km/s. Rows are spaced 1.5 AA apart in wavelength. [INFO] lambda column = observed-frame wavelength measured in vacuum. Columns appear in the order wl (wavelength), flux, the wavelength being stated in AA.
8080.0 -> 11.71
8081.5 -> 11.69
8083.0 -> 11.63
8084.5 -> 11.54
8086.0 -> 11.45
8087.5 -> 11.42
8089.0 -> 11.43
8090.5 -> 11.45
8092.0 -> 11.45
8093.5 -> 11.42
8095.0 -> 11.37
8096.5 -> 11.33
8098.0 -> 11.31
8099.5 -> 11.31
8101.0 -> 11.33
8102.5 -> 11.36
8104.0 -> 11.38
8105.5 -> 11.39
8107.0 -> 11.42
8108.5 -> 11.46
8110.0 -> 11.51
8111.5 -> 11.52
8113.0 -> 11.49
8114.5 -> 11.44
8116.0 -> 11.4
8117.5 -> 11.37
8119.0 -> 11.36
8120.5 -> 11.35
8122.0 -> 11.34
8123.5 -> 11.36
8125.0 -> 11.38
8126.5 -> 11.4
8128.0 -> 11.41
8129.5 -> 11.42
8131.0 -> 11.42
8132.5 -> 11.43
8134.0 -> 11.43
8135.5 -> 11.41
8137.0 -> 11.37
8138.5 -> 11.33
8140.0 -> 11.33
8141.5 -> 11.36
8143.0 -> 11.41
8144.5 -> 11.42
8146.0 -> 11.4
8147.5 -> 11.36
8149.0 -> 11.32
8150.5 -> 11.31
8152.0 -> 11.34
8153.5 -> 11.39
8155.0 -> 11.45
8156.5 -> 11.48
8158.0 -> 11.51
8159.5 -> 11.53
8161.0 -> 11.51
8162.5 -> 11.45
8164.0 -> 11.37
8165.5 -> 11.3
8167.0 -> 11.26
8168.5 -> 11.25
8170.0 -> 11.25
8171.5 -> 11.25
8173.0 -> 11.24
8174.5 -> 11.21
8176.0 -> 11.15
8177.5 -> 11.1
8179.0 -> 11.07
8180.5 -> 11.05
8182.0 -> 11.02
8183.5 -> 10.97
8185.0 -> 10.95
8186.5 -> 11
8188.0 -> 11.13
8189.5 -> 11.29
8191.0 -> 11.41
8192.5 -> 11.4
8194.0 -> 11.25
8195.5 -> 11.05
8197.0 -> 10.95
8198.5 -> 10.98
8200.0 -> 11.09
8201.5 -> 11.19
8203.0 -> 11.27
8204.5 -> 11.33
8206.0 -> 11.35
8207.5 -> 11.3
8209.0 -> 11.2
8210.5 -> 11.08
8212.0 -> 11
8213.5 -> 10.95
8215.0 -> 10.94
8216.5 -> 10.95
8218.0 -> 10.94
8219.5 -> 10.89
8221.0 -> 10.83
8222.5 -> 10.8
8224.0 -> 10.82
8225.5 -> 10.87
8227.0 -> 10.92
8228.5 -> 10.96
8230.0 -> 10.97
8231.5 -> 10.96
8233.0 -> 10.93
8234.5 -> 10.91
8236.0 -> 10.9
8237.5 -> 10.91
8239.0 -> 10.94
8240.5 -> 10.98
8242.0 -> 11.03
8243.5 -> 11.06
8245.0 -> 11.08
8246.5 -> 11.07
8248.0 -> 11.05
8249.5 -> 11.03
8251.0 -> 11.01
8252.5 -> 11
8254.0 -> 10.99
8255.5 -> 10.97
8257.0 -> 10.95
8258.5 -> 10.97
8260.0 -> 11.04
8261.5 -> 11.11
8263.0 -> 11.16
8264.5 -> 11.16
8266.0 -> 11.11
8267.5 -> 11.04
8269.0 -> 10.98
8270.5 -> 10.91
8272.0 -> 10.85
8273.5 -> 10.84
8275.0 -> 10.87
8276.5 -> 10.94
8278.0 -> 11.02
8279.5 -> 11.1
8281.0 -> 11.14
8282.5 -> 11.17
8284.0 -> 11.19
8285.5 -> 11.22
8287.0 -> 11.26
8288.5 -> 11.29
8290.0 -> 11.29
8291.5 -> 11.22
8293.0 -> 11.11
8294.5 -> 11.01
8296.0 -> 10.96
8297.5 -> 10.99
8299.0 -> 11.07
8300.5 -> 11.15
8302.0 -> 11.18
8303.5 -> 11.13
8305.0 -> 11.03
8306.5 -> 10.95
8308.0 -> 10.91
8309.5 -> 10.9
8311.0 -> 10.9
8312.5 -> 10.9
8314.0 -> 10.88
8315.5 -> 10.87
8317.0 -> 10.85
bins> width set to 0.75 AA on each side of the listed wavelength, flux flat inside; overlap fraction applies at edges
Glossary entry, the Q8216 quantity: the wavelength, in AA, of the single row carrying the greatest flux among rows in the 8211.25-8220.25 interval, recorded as 8212.0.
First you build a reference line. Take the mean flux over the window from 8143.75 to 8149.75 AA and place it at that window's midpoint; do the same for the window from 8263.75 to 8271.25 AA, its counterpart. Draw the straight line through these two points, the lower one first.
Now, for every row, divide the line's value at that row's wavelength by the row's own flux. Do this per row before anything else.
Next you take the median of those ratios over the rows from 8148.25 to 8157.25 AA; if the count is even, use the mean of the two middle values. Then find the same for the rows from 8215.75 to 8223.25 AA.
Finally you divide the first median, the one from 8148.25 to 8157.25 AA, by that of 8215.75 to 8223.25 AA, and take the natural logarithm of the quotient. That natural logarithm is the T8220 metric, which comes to -0.026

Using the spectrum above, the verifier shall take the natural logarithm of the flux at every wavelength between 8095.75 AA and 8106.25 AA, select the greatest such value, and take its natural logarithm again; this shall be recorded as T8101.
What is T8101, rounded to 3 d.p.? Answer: 0.889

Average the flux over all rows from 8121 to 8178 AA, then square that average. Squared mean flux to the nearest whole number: 129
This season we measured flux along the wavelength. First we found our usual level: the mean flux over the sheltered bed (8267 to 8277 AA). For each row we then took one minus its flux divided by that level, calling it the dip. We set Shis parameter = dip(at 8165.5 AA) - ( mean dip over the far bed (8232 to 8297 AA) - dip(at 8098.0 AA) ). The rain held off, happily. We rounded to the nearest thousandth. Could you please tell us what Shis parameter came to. -0.060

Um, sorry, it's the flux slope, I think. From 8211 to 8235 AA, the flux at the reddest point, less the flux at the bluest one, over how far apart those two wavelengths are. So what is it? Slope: -0.0040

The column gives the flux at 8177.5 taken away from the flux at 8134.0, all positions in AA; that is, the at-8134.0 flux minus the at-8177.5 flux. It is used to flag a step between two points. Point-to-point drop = 0.3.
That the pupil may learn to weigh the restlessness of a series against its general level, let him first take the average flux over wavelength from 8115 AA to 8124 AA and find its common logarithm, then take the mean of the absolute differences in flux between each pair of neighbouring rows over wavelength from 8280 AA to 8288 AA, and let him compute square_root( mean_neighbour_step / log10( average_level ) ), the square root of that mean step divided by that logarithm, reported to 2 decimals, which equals 0.17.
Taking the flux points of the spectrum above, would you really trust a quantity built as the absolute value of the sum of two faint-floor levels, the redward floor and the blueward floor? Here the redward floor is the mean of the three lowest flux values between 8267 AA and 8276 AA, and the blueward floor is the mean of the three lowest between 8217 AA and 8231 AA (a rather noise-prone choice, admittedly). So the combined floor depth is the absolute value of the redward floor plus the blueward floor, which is 21.67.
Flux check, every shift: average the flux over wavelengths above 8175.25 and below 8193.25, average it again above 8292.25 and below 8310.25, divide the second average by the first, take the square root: 0.996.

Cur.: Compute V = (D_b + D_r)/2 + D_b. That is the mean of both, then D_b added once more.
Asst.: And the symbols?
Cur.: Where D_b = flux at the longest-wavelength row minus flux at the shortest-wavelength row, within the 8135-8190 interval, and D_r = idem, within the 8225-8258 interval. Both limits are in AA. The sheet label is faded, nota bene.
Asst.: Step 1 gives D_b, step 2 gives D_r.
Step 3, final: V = -0.14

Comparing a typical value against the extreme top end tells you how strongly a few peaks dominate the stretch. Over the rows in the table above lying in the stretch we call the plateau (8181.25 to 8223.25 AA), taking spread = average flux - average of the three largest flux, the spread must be -0.30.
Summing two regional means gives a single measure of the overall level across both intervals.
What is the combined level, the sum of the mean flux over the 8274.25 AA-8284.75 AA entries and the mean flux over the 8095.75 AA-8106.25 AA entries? 22.4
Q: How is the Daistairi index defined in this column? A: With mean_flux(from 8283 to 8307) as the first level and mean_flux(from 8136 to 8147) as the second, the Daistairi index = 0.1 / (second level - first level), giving 0.41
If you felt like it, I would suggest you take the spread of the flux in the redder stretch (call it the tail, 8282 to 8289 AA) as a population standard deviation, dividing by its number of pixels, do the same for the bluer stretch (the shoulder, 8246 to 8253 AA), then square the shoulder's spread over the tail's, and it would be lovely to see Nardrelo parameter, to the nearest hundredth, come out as 0.34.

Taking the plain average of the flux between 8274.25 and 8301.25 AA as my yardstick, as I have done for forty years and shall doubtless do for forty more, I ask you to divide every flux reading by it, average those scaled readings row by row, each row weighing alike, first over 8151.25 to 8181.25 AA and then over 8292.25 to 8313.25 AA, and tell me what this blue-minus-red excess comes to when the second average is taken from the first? 0.0265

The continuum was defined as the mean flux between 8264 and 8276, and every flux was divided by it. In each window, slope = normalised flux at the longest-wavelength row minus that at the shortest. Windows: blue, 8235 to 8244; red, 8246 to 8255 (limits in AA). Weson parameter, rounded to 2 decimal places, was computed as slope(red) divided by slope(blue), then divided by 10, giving -0.05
